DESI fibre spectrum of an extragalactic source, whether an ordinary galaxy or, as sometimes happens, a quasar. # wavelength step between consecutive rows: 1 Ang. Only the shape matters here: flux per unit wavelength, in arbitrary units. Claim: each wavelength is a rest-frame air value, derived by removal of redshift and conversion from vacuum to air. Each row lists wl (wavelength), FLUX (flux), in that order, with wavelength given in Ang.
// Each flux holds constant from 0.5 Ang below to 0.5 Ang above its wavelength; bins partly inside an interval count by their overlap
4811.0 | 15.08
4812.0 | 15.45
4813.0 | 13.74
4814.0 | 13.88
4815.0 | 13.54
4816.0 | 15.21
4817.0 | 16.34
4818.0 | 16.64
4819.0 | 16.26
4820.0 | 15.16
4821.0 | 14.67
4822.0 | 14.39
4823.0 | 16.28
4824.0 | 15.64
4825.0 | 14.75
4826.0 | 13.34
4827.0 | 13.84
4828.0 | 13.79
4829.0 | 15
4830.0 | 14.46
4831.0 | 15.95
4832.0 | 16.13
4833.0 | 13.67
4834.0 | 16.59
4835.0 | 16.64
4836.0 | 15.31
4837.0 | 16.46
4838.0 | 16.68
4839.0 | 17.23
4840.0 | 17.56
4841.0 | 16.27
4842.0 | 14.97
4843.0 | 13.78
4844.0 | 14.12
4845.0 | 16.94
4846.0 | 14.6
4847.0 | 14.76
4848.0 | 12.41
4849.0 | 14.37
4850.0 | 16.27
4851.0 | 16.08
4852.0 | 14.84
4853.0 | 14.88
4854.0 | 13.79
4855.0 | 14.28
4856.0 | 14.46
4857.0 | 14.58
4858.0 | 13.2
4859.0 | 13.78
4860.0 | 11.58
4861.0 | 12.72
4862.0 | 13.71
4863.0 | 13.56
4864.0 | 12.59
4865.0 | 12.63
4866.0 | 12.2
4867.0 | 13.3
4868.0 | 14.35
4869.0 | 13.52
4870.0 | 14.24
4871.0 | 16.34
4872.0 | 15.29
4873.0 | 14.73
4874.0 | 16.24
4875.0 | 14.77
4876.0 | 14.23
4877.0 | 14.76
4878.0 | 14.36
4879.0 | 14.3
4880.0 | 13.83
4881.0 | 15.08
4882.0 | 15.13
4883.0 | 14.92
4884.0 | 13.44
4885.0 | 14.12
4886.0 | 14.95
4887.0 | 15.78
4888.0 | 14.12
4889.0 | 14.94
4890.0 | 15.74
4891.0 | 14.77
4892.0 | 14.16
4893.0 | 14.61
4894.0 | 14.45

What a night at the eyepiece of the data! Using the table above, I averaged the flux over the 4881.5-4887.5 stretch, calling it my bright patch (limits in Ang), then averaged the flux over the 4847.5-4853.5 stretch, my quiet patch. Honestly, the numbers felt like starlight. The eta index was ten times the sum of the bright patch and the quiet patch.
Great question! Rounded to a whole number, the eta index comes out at 295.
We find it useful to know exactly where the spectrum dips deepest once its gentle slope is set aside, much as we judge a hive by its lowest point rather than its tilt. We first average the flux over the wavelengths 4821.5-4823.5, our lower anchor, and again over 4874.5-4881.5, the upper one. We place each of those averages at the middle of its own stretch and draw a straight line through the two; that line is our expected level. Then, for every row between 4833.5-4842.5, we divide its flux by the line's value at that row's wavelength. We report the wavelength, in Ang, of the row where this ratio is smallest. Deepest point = 4842.0 Ang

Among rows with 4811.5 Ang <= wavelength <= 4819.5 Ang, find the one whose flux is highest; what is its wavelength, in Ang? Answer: 4818.0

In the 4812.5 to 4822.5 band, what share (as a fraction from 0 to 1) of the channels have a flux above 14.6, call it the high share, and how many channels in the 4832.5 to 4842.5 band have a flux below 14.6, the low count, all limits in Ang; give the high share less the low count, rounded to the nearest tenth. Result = -0.4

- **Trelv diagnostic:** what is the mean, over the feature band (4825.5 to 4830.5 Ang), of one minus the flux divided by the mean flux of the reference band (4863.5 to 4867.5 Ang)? -0.11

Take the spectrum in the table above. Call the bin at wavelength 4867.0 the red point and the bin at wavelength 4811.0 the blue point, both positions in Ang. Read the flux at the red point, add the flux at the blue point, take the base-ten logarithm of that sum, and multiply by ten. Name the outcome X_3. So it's 14.5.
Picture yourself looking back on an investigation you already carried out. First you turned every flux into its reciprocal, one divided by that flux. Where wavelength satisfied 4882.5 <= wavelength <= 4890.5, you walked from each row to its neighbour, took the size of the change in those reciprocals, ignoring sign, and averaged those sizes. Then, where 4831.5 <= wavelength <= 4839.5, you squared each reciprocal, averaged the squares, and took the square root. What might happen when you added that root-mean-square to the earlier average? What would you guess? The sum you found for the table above 0.0673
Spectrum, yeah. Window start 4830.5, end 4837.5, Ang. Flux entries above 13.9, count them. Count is 6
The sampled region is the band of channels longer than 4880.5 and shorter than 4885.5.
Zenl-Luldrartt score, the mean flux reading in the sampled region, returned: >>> 14.5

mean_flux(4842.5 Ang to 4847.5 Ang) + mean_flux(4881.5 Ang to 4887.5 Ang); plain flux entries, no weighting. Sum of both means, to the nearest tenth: 29.6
